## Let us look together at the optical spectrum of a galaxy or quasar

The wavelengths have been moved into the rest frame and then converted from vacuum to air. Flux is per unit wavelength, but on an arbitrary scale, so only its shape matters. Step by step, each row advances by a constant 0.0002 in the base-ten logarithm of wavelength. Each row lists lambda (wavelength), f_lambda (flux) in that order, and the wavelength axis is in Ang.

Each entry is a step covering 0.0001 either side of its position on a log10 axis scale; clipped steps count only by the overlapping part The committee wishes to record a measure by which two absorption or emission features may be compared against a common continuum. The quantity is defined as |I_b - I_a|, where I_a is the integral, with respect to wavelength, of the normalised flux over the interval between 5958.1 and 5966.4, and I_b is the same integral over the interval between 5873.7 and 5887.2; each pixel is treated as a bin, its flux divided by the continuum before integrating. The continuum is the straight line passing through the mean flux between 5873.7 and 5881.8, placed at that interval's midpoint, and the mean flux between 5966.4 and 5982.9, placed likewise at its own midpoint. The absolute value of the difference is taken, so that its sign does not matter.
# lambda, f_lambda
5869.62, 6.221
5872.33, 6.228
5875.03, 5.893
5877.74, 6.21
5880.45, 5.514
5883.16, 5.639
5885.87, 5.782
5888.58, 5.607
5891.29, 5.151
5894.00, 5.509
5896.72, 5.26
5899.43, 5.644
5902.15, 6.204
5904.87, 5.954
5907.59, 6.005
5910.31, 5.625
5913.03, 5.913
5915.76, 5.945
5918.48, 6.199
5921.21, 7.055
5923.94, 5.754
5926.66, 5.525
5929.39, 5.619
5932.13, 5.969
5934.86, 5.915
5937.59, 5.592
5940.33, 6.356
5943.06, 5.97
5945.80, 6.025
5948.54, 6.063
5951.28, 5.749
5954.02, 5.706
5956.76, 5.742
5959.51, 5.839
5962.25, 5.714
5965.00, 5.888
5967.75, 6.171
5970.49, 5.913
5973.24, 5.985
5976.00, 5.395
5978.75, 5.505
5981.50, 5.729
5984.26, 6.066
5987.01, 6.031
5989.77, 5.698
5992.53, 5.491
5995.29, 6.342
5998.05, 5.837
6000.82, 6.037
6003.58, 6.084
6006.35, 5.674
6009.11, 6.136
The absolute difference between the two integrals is 5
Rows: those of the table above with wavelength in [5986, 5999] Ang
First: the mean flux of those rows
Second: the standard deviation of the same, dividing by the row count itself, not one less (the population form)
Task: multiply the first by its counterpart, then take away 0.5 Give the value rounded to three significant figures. 1.21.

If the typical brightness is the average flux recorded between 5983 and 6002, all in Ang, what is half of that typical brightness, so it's 2.96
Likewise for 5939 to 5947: 3.06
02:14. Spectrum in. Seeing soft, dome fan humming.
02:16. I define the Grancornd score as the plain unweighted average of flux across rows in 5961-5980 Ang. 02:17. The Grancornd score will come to 5.80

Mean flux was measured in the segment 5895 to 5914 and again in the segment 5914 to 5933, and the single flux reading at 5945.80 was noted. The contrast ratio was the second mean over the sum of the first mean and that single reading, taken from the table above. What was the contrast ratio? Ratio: 0.508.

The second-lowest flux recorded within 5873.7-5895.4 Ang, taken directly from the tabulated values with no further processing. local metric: 5.509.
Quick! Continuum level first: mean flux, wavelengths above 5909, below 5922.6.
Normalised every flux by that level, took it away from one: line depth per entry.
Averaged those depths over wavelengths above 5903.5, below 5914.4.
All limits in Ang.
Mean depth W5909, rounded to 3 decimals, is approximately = 0.044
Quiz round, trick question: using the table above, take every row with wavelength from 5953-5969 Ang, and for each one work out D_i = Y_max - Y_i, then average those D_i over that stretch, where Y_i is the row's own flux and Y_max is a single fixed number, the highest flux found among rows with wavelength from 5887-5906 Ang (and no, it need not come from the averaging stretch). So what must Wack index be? 0.36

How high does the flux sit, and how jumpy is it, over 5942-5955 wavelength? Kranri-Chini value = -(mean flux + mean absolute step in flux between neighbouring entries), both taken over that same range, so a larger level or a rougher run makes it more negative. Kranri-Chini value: -6.02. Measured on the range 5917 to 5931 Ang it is -6.65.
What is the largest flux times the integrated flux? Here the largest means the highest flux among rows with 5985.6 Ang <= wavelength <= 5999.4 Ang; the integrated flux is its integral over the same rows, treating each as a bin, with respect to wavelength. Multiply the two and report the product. 515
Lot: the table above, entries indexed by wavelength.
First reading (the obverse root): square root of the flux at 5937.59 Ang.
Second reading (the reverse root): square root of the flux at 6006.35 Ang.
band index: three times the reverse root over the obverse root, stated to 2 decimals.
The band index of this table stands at 3.02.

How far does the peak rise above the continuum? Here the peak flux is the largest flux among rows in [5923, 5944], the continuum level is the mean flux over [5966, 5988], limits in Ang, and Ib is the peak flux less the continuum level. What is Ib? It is 0.51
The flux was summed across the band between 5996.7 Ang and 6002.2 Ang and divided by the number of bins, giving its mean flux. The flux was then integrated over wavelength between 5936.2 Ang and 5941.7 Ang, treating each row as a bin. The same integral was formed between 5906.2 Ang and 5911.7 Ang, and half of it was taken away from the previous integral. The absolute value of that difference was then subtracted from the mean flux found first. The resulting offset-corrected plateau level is -10.9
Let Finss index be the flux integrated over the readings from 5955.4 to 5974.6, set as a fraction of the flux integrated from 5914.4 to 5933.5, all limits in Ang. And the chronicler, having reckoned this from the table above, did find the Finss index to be 0.99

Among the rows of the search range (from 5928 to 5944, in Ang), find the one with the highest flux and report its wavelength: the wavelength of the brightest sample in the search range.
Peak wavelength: 5940.33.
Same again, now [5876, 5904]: 5877.74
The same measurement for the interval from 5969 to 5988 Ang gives 5984.26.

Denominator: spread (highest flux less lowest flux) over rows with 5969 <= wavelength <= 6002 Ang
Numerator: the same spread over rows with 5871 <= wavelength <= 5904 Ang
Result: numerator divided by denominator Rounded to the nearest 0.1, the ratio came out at 1.1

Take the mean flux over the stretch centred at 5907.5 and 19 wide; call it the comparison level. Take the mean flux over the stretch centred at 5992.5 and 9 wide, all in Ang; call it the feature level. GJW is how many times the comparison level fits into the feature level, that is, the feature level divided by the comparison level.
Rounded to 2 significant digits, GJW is 0.99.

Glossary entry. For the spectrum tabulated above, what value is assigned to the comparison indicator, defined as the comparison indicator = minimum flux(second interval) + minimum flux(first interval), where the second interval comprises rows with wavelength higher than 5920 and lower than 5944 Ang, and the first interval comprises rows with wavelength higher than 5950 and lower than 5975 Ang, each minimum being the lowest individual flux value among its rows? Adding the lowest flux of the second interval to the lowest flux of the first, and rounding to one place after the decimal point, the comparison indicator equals 11.2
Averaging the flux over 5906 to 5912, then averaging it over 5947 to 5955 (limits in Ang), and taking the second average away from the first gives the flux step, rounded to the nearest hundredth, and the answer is -0.02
